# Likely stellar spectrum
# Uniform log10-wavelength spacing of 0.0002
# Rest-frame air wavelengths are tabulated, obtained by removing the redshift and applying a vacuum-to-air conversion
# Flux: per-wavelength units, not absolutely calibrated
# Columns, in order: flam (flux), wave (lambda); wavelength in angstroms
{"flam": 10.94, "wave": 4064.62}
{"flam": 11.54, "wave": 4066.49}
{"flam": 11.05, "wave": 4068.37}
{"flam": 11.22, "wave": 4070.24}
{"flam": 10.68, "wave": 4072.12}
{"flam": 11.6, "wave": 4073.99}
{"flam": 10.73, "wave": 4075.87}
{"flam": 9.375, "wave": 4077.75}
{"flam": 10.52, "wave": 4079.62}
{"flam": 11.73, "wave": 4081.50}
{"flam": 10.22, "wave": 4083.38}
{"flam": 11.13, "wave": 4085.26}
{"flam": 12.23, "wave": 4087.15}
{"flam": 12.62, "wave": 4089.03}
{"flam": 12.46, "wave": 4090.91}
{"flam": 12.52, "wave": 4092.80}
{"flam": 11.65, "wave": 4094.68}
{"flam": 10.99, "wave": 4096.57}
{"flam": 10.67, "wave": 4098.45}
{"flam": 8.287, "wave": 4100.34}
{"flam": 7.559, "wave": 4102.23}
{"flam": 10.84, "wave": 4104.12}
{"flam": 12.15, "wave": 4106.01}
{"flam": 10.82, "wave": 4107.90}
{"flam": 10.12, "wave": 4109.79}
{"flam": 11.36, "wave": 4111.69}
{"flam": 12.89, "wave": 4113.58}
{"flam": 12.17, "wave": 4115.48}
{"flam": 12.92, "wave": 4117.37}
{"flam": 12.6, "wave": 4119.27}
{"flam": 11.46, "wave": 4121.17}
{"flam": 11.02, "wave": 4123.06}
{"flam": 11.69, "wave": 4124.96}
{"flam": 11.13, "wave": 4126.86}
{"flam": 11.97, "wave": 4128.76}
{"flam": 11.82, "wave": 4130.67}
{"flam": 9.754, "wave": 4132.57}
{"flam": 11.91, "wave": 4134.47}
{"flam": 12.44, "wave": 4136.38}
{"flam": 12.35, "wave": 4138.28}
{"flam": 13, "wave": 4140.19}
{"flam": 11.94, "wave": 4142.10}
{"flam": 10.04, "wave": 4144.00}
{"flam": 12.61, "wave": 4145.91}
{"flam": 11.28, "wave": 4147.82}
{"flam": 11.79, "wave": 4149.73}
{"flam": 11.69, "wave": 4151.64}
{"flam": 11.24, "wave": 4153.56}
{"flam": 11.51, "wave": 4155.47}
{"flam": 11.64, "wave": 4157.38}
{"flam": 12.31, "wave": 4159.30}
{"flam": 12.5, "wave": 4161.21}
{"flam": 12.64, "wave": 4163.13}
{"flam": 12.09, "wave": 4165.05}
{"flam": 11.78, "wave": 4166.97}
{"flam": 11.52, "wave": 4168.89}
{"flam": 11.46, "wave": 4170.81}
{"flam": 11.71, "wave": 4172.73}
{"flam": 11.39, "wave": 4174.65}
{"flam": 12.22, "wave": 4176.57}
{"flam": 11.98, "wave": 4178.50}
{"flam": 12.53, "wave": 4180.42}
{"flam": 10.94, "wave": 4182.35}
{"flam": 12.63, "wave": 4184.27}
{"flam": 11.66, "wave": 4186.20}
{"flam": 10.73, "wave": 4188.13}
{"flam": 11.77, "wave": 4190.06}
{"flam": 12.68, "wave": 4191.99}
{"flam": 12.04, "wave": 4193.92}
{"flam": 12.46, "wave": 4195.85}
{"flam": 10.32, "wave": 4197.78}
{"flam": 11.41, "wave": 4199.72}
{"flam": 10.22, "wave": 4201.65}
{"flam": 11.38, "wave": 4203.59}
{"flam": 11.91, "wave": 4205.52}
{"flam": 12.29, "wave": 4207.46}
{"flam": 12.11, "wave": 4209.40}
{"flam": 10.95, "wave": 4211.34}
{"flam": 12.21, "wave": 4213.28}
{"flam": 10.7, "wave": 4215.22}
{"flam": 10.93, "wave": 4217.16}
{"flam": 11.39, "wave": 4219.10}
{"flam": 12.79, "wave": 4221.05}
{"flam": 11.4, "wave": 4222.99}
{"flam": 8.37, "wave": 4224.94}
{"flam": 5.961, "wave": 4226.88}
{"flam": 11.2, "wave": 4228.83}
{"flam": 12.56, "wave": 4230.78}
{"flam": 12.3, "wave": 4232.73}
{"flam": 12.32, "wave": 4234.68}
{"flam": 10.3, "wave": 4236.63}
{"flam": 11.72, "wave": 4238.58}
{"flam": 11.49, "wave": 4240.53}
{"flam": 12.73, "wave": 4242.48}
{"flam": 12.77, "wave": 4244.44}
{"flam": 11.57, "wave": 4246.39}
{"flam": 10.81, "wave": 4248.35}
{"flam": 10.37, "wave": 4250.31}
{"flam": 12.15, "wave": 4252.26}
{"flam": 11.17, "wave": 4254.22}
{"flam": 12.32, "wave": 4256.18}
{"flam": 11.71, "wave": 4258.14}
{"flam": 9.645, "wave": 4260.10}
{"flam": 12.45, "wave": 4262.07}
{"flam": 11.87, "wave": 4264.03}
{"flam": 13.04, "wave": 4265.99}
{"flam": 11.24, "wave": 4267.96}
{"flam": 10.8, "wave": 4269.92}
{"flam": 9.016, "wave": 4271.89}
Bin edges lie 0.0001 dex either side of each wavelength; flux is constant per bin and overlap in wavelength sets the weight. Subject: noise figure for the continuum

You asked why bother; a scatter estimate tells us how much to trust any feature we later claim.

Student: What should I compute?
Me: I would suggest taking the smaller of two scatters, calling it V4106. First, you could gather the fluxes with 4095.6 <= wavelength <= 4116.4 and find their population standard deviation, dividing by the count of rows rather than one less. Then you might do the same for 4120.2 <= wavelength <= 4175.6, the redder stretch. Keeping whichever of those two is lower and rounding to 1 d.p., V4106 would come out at 0.7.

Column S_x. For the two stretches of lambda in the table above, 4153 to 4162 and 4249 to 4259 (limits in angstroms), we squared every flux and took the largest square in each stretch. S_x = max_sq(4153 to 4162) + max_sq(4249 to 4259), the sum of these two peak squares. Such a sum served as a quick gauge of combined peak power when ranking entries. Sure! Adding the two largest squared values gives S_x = 308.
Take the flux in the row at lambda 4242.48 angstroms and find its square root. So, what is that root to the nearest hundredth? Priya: 3.57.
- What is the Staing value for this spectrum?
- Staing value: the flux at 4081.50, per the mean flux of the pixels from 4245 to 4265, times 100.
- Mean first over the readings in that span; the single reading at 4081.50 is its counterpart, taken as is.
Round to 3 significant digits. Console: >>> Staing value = 103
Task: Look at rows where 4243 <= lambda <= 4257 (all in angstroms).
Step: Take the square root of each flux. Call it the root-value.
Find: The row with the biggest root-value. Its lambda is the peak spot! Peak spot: 4244.44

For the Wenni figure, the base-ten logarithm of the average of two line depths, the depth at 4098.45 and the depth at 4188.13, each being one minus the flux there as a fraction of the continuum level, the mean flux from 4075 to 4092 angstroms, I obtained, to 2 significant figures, -1.3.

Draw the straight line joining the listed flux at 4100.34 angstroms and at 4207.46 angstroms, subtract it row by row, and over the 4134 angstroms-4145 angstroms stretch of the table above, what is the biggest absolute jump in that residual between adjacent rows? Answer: 2.0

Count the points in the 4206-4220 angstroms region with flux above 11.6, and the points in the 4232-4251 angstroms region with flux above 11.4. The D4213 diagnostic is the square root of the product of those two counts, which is 4.6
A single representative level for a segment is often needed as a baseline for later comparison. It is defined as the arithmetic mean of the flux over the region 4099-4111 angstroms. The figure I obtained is 10.0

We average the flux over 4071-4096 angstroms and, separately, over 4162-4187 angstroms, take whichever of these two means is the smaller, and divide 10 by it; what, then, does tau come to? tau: 0.882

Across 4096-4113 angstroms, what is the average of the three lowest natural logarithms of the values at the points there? 2.15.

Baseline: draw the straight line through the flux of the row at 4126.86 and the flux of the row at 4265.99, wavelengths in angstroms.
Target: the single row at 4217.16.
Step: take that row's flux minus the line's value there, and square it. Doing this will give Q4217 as 2.1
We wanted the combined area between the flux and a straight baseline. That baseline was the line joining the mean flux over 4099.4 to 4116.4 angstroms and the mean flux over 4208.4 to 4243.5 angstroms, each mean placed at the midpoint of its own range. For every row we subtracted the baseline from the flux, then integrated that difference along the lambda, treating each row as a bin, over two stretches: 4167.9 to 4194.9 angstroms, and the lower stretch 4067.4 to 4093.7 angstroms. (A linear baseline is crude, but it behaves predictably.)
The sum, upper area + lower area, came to 41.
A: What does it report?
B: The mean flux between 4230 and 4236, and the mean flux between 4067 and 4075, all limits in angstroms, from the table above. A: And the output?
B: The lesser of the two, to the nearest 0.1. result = 11.1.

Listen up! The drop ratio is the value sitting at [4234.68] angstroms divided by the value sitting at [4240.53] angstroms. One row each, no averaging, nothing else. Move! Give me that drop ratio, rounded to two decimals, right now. 1.07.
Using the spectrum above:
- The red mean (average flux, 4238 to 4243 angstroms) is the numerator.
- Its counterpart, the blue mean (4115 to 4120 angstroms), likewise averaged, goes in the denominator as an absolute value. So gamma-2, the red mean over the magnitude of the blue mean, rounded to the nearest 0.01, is 0.95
